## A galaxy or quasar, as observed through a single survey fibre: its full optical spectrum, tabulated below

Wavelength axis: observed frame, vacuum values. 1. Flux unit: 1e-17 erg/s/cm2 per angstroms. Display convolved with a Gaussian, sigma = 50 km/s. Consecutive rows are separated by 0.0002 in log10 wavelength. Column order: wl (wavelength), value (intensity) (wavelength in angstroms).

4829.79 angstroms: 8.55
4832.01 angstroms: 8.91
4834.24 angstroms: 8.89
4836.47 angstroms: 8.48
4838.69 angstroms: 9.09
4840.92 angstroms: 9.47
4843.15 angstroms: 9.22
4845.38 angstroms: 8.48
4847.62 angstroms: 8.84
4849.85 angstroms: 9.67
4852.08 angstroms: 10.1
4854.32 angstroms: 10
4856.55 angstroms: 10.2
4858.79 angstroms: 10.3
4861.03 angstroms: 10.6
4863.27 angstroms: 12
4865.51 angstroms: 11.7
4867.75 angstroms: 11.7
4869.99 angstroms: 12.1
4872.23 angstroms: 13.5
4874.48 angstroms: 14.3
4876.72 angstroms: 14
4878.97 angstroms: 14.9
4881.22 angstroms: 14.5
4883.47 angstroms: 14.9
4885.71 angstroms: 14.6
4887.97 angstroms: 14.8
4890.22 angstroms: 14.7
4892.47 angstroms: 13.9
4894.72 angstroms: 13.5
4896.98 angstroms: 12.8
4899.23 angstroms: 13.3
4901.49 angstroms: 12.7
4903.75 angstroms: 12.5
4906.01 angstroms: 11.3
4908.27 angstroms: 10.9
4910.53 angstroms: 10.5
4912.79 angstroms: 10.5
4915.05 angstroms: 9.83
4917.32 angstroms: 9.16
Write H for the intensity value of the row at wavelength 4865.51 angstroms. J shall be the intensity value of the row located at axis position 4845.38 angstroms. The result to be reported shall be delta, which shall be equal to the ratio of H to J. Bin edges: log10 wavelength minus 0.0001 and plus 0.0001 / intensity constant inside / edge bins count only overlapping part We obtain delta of 1.38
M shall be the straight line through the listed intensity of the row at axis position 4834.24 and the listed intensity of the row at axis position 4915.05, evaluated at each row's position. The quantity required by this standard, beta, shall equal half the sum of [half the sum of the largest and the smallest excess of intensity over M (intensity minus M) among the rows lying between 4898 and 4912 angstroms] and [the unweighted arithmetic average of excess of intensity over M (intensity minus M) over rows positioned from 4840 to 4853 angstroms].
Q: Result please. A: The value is 1.2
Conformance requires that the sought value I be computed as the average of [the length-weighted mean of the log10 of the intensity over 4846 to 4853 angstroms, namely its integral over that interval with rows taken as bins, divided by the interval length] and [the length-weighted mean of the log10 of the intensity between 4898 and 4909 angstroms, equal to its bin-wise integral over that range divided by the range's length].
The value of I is 1.03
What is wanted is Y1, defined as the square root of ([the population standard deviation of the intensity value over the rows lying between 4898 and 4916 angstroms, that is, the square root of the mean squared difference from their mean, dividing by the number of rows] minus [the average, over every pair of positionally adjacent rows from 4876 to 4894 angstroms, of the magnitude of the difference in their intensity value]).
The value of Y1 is 0.8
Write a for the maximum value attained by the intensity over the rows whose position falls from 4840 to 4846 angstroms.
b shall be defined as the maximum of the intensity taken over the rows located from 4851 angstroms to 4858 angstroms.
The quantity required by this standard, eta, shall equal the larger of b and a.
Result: 10.2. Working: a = 9.47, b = 10.2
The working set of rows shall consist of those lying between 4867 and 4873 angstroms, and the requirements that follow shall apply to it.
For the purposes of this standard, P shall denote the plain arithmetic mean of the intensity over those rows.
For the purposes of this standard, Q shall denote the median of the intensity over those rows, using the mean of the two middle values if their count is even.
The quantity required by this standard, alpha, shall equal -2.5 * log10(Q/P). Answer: 0.030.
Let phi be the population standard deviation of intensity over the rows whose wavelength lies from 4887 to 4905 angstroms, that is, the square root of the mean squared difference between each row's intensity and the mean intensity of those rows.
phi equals 0.83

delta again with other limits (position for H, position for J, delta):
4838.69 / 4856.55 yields 0.89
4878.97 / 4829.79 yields 1.74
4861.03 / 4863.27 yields 0.88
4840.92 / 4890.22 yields 0.64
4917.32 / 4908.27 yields 0.84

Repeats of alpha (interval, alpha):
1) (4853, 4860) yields -0.004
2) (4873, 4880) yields 0.008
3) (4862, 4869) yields 0.009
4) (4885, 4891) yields 0.000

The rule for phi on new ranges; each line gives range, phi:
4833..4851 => 0.40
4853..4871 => 0.82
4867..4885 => 1.15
